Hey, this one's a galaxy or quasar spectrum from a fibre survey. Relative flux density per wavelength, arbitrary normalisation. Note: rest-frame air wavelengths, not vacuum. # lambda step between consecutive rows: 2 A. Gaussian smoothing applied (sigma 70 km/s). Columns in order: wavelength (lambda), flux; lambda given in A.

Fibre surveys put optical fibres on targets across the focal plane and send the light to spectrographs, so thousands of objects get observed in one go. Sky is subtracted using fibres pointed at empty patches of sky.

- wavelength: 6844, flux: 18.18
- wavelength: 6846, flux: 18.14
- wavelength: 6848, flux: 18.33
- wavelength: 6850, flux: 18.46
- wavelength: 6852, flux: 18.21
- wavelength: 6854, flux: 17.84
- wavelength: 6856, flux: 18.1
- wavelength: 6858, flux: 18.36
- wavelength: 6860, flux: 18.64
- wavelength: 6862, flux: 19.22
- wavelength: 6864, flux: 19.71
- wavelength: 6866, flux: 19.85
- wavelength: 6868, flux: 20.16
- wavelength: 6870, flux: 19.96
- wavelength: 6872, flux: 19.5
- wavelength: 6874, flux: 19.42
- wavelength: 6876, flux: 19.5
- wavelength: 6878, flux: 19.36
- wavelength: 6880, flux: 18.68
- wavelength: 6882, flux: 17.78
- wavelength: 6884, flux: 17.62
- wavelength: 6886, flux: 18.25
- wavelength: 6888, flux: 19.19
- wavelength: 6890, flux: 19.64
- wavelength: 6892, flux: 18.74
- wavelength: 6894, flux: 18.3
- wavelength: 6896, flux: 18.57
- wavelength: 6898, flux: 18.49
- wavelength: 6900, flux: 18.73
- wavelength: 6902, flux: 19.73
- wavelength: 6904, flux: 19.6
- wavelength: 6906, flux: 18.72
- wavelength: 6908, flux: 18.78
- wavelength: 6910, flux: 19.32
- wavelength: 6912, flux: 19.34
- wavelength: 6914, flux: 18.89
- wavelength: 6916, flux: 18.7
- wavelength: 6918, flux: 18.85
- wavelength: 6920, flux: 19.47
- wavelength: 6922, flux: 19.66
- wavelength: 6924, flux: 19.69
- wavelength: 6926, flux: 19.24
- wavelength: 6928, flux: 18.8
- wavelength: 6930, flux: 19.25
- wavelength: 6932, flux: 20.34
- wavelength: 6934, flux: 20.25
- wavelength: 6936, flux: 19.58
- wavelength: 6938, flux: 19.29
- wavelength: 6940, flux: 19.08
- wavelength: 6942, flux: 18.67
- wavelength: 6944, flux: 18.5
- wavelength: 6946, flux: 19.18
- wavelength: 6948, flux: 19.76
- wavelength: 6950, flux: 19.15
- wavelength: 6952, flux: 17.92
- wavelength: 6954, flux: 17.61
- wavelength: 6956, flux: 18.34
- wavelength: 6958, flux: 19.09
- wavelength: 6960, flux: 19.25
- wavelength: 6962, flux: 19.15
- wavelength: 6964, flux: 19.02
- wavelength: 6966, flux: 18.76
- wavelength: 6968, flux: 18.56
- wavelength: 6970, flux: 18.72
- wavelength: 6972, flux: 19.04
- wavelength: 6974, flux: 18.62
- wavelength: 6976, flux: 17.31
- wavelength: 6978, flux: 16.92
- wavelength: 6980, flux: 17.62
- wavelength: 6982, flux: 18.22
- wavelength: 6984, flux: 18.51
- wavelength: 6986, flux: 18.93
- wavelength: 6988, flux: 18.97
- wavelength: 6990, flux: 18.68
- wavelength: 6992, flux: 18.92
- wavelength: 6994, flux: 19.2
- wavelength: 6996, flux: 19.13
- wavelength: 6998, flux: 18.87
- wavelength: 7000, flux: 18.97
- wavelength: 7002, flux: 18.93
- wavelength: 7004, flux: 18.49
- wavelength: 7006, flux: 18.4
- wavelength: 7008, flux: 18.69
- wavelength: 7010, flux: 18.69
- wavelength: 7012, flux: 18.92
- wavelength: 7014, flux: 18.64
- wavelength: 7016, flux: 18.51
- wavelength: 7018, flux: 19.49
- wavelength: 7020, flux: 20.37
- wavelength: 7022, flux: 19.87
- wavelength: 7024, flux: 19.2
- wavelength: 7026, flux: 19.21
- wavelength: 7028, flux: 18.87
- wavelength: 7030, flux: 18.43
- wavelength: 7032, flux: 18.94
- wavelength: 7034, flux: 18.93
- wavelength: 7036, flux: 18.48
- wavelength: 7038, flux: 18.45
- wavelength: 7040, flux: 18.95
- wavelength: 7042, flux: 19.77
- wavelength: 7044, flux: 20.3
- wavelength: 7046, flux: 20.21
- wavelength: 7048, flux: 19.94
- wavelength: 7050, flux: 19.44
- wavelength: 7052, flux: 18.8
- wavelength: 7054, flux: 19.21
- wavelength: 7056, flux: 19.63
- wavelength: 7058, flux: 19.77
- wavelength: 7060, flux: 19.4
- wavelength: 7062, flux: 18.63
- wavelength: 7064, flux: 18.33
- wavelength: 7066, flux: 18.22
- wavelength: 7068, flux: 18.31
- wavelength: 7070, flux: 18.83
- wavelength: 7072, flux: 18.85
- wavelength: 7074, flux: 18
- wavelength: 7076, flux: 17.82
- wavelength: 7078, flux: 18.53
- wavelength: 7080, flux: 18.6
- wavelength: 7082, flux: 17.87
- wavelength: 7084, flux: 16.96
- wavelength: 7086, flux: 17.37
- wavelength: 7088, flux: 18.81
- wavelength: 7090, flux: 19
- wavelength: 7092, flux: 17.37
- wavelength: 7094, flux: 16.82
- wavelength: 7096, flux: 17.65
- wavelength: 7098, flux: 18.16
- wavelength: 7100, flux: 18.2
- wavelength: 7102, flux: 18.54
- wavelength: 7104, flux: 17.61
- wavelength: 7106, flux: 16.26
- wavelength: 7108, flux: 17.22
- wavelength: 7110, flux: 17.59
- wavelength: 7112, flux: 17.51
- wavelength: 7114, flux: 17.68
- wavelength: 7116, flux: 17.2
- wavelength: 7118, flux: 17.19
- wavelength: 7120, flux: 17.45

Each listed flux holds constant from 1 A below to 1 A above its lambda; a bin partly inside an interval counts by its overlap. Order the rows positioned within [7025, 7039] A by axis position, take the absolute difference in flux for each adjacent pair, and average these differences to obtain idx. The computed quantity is 0.297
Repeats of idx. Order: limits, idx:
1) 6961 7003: 0.326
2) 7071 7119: 0.597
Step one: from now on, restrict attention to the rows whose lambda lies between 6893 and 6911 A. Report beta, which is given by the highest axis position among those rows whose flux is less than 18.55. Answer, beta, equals 6898 A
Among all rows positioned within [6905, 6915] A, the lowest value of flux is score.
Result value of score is 18.72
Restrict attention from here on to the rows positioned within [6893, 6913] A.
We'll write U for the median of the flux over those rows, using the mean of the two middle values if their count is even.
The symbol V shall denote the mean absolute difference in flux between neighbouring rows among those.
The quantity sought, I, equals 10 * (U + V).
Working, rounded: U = 18.8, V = 0.358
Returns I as 191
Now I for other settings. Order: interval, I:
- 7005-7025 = 192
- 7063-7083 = 187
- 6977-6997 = 191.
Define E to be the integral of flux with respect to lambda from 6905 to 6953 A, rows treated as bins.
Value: 921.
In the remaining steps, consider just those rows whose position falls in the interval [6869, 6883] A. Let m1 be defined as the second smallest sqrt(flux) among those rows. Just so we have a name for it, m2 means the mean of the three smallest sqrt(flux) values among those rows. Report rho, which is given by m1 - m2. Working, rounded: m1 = 4.32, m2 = 4.31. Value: 0.009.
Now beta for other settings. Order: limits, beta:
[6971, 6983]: 6982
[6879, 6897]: 6894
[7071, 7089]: 7086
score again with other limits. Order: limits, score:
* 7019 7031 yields 18.43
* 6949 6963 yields 17.61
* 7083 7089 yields 16.96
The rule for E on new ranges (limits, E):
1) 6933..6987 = 1010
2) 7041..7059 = 354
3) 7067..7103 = 651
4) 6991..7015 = 452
